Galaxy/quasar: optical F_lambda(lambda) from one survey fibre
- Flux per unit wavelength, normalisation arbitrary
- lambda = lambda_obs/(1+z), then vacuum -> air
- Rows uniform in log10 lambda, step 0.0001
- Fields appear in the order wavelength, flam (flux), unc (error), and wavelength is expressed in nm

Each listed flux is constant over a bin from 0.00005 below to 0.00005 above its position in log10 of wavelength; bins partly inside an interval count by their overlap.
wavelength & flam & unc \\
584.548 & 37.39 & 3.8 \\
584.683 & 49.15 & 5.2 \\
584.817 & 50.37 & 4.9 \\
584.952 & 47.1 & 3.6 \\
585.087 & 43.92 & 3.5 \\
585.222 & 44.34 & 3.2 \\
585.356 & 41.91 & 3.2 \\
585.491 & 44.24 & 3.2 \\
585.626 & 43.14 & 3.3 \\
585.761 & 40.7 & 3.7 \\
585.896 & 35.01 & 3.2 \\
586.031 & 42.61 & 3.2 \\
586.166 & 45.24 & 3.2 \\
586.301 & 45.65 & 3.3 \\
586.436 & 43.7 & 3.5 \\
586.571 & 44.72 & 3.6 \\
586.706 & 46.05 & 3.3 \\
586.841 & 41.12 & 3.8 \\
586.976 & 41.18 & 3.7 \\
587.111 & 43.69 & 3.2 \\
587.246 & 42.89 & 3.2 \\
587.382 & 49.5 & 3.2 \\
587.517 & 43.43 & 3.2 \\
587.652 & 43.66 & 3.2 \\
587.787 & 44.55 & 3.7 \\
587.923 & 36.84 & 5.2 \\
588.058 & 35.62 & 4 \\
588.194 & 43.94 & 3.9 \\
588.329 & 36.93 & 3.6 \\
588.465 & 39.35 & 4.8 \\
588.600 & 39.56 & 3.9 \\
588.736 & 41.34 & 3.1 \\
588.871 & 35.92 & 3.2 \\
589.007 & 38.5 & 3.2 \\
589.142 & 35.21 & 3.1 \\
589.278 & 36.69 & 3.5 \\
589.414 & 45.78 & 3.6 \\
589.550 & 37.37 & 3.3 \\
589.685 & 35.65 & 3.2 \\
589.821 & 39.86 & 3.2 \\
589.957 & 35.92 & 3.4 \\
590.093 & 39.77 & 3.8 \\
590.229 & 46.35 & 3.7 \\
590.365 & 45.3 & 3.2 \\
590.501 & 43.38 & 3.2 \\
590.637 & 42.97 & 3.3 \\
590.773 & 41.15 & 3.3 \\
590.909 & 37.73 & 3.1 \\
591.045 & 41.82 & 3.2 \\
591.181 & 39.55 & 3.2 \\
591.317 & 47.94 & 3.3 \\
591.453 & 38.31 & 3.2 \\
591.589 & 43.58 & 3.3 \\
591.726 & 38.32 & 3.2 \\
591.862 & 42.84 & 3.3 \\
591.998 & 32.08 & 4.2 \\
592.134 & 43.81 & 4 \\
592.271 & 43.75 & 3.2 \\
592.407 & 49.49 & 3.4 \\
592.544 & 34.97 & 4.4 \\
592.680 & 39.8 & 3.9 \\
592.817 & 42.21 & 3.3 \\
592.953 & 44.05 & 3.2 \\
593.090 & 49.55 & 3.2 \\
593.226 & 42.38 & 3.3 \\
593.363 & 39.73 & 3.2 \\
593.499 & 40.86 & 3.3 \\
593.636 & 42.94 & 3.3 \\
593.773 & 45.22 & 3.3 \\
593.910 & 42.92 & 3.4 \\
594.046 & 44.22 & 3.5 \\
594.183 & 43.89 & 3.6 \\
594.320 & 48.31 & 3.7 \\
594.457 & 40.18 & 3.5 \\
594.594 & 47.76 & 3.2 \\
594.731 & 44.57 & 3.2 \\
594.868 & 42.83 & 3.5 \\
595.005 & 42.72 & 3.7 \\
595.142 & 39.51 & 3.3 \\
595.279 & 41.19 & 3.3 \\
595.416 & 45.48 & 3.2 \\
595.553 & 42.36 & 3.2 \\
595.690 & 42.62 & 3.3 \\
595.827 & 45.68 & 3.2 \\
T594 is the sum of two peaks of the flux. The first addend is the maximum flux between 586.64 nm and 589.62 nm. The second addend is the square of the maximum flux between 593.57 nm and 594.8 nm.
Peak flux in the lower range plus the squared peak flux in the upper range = 2383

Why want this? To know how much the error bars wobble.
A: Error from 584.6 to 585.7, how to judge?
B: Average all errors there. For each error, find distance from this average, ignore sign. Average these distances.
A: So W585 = 0.64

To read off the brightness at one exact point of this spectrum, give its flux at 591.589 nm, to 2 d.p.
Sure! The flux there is 43.58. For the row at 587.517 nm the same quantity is 43.43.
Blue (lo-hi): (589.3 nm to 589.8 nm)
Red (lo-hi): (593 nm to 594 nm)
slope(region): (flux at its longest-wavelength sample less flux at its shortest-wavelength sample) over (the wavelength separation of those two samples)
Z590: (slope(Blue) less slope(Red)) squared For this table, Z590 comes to 858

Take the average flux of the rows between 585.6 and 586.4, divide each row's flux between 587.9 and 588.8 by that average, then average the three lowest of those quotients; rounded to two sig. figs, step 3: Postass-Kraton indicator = 0.87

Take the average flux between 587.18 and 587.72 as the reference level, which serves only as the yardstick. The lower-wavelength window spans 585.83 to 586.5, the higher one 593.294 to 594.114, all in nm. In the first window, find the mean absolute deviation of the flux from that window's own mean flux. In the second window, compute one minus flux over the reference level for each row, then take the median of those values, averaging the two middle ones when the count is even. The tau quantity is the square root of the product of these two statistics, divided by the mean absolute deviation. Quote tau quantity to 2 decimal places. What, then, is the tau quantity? 0.12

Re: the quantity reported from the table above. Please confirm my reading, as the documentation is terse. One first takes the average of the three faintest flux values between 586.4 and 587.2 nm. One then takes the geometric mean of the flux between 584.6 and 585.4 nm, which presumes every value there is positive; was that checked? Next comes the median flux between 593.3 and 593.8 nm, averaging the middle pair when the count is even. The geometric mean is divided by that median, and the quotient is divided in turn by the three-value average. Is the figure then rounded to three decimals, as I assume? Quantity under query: 0.026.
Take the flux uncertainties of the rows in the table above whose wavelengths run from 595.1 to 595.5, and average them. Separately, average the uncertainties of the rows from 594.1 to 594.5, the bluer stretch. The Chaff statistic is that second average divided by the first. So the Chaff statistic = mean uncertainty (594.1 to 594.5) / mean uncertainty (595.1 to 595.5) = 1.10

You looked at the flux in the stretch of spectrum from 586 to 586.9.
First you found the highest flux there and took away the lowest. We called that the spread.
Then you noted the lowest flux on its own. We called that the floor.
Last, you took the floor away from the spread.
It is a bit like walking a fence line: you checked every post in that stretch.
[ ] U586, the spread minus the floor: -36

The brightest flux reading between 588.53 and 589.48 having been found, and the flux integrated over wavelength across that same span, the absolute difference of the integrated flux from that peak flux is 9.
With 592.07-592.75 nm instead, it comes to 21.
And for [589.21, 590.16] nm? 9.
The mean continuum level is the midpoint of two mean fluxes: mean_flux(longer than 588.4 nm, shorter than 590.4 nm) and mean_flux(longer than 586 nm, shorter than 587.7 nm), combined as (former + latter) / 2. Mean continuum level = 41.8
